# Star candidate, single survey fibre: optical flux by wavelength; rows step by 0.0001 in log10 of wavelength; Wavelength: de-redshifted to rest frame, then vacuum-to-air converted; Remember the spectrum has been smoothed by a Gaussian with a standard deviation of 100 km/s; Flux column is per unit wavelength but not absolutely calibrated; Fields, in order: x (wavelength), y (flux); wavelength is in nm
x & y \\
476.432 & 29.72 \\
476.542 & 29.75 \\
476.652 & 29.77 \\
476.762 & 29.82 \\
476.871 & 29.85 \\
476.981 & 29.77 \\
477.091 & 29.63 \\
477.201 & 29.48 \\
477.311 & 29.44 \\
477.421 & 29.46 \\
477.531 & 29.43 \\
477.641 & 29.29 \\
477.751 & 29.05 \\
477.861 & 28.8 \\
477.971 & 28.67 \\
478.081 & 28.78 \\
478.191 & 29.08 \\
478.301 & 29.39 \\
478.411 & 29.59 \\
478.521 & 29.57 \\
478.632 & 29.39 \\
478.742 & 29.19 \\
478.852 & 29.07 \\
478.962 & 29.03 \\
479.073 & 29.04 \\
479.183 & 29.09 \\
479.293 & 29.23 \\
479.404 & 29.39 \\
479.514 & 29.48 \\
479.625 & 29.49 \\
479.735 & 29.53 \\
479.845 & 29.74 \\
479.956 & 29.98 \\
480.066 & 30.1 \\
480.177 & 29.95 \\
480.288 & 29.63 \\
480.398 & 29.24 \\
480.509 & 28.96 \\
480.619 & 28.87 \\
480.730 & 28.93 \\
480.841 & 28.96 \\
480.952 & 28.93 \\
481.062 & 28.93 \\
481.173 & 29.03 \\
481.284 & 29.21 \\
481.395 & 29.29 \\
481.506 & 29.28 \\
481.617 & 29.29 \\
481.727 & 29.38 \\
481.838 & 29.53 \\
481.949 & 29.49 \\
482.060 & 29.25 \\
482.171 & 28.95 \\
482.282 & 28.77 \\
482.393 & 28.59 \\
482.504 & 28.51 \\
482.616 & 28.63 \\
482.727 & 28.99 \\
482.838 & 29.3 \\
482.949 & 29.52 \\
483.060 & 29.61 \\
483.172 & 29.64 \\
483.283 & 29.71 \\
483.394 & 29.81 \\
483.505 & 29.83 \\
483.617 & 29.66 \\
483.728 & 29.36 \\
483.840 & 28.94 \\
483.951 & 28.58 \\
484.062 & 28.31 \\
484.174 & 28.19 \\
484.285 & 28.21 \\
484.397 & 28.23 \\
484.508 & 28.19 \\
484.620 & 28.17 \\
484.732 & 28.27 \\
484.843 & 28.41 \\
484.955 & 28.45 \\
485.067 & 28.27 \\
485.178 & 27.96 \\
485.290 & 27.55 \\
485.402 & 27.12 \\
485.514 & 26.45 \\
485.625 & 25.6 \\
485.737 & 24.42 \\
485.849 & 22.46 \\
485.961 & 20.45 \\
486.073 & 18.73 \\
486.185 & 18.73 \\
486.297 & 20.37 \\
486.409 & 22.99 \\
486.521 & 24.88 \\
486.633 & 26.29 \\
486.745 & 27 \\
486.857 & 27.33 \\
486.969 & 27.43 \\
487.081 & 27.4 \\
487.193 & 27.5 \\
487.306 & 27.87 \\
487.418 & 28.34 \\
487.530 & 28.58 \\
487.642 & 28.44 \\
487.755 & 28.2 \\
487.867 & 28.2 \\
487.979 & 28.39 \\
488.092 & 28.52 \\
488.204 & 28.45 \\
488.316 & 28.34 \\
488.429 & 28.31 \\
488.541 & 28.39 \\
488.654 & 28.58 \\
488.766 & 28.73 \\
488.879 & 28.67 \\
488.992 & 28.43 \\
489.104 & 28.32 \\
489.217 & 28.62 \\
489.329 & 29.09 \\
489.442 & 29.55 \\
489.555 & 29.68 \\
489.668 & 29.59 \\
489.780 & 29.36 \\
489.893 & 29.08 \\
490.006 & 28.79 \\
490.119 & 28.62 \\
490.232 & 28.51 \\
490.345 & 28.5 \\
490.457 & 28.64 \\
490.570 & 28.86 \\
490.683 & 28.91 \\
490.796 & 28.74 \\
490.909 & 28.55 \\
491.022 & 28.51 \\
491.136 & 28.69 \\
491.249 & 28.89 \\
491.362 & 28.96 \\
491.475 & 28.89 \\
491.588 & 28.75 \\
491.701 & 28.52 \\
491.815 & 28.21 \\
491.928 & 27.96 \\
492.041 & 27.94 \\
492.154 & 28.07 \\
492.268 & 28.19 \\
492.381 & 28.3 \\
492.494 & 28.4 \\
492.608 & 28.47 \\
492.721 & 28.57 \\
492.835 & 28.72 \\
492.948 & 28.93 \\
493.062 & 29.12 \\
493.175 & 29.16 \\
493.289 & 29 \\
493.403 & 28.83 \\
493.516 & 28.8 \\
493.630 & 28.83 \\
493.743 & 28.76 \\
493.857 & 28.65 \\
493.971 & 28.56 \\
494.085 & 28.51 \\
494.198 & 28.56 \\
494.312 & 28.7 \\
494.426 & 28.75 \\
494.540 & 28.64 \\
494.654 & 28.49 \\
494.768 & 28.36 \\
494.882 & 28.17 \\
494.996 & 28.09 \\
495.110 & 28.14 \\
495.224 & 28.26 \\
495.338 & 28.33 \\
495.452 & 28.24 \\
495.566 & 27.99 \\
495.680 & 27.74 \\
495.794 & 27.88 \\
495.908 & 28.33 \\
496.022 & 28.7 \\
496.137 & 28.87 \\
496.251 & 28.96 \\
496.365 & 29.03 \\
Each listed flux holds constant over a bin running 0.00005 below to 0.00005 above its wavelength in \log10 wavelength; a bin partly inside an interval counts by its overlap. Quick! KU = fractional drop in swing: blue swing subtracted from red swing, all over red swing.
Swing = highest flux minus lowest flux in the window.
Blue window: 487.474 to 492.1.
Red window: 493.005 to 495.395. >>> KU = -0.63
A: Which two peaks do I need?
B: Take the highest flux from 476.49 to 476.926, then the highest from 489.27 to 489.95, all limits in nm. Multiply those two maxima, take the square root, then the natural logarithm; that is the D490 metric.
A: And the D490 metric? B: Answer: 3.39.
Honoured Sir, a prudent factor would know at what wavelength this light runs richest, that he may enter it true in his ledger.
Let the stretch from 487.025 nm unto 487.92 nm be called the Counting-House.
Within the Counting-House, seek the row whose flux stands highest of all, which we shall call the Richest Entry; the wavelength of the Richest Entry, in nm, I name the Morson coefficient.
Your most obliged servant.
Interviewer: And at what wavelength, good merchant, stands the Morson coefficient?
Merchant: 487.530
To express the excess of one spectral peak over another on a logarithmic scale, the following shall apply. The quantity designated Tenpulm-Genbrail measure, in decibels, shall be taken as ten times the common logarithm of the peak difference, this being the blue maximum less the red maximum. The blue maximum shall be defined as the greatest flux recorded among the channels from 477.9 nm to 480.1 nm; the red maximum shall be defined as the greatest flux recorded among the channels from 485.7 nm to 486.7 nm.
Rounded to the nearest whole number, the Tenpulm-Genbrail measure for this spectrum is 6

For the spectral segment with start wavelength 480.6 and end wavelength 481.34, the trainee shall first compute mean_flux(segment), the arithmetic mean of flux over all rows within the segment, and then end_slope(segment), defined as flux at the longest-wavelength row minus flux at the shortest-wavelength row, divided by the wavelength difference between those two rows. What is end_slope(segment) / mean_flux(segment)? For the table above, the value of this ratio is 0.018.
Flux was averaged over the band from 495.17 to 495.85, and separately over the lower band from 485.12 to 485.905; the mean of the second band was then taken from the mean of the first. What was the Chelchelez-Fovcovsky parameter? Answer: 2.1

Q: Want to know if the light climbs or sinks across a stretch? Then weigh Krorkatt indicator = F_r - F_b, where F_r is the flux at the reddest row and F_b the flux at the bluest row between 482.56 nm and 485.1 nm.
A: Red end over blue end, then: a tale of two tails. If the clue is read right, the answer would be -0.36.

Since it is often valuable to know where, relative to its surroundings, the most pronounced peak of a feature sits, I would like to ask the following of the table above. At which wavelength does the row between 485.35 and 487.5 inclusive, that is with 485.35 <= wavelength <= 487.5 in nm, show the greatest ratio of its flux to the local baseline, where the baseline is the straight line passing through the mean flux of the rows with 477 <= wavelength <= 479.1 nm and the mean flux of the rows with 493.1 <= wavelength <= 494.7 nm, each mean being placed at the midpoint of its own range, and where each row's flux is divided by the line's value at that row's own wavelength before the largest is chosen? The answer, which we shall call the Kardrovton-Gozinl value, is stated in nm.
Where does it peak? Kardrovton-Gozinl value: 487.418 nm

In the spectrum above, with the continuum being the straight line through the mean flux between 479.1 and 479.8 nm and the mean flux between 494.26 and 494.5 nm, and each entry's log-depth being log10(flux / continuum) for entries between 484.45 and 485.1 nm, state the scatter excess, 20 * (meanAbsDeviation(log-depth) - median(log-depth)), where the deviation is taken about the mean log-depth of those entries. 0.29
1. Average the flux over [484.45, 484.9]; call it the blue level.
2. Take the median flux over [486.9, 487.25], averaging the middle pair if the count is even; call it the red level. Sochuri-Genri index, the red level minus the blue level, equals -0.8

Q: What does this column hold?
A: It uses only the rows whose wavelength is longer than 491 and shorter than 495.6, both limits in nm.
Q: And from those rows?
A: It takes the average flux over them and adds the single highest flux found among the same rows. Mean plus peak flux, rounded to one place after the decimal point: 57.7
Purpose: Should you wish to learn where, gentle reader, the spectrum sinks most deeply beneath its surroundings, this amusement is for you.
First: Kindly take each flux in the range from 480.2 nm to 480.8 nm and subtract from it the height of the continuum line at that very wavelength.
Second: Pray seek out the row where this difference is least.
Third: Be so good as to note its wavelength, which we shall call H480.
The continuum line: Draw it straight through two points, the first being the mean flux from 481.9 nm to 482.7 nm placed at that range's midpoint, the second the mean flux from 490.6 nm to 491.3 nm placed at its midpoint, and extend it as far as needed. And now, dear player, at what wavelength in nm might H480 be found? 480.619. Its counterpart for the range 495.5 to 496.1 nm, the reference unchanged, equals 495.680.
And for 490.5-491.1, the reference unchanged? 491.022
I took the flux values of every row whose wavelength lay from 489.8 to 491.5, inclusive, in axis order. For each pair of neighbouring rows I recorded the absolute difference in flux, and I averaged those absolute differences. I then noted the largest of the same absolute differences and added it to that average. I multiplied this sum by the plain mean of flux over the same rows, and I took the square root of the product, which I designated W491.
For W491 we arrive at 3.5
